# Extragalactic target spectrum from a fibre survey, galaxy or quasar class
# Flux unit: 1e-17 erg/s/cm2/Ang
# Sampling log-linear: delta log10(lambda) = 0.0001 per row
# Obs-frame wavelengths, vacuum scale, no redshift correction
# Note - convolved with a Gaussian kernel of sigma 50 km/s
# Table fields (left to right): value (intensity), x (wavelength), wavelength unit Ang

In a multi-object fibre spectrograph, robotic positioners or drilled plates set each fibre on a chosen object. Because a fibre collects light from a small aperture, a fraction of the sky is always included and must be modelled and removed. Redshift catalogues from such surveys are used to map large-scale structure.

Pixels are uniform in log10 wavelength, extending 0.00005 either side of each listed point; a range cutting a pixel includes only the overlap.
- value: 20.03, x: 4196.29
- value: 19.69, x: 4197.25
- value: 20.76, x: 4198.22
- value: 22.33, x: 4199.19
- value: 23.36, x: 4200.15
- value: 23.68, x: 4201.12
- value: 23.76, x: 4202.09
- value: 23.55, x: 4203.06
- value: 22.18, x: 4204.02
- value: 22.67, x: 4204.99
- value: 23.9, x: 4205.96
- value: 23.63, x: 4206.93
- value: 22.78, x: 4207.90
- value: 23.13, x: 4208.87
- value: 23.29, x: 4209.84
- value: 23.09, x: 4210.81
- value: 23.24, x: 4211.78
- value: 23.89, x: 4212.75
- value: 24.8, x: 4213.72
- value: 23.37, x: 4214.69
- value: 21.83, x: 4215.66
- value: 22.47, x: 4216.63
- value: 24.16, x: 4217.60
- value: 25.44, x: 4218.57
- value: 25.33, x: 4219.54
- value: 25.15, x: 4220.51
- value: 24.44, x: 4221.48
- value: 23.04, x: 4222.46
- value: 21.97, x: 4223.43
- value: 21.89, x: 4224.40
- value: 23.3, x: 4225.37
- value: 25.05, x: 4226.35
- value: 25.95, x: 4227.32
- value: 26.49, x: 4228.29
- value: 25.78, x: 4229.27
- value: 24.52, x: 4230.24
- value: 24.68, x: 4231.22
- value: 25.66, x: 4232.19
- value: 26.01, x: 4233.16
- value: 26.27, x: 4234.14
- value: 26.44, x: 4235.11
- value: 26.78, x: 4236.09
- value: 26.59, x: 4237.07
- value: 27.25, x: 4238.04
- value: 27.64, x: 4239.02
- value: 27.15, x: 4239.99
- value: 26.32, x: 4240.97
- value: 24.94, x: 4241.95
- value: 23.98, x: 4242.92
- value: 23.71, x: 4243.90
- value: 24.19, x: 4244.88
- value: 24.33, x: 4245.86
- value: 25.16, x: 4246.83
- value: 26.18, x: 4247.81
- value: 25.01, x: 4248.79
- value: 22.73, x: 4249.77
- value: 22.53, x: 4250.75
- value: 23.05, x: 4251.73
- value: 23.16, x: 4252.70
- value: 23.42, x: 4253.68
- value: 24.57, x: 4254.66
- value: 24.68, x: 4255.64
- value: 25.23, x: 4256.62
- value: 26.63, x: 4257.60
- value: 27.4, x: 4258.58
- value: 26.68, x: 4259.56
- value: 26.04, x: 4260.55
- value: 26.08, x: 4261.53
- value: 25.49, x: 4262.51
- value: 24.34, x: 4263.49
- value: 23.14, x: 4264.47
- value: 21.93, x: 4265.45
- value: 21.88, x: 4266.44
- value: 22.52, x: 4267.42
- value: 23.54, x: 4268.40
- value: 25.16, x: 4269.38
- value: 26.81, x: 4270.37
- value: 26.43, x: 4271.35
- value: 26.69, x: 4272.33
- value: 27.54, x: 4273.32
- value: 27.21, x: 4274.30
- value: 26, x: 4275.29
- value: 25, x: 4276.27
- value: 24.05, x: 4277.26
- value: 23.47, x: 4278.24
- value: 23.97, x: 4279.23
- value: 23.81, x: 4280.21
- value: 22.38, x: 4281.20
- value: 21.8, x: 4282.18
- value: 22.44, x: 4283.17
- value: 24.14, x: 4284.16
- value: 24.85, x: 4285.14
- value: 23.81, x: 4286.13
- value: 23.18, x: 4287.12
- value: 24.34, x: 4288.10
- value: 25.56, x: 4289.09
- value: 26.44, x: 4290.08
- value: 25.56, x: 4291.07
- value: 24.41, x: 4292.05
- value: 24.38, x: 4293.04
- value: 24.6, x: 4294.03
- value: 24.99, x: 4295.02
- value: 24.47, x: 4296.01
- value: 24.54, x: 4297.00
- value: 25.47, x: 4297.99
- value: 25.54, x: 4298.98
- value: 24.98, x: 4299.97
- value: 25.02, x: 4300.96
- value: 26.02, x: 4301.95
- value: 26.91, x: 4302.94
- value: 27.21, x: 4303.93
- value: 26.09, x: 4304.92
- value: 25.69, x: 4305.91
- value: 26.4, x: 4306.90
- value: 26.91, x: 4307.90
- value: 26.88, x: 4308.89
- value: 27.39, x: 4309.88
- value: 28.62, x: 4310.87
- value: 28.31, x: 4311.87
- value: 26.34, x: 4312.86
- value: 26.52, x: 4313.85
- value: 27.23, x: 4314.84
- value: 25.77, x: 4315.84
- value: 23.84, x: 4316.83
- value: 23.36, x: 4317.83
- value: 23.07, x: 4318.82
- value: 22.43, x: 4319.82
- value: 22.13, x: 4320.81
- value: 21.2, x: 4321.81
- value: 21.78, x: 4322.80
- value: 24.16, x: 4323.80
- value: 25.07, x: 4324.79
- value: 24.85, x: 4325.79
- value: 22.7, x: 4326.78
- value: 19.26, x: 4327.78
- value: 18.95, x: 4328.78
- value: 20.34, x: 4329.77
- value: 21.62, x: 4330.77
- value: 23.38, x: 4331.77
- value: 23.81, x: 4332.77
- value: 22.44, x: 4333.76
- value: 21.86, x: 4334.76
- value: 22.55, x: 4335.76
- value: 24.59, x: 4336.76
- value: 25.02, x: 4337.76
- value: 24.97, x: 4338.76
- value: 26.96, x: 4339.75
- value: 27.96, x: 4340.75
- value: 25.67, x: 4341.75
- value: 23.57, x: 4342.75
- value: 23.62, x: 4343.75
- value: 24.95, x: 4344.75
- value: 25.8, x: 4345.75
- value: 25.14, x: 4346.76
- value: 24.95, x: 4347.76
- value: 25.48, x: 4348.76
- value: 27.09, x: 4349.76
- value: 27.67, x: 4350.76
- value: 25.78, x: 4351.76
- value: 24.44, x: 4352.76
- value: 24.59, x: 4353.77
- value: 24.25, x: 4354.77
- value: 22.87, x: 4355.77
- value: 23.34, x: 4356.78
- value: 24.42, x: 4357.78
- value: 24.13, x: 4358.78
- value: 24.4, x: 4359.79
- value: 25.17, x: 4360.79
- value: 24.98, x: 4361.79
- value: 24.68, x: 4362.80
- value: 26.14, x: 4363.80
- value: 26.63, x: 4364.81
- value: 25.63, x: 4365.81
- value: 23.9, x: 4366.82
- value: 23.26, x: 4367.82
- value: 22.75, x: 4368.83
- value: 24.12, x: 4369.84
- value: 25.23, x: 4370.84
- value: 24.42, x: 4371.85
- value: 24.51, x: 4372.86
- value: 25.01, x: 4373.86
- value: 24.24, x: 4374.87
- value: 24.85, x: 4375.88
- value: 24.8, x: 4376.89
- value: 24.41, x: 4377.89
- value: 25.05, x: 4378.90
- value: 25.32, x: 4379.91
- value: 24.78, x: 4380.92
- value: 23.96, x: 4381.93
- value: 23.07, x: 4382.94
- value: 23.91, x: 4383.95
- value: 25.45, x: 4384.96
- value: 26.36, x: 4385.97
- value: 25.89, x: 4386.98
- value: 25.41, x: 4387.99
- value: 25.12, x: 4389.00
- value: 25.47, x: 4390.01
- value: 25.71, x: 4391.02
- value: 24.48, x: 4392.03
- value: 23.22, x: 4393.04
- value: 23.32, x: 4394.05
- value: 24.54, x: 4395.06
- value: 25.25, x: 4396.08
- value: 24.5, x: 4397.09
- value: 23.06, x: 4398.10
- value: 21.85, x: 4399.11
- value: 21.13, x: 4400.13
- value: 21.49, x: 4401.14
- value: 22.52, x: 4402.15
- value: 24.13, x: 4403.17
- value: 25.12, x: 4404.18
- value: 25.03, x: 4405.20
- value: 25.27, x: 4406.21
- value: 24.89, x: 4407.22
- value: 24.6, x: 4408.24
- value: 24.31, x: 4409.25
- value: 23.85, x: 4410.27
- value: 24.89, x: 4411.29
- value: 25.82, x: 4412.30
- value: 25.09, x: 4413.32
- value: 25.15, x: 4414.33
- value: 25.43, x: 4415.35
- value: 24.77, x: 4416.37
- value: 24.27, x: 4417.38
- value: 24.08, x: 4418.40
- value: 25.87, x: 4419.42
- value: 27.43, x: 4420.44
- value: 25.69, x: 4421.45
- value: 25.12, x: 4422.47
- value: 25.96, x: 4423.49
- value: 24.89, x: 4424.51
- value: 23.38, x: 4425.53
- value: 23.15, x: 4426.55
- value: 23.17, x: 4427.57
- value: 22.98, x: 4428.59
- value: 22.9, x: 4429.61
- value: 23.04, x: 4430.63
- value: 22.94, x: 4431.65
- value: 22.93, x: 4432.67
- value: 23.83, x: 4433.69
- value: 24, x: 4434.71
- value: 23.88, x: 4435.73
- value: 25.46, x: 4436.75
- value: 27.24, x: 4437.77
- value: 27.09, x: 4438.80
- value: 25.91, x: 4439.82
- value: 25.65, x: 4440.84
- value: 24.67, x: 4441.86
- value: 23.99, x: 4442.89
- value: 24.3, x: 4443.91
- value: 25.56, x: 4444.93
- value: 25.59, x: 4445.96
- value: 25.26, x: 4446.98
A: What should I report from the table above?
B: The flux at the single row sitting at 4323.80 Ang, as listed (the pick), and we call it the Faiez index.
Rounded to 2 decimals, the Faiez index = 24.16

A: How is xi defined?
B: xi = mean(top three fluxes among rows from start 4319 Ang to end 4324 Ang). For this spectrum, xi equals 22.9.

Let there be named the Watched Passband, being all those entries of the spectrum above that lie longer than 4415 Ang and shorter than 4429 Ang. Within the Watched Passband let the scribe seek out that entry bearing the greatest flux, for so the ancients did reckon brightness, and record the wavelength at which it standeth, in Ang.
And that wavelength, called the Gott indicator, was 4420.44 Ang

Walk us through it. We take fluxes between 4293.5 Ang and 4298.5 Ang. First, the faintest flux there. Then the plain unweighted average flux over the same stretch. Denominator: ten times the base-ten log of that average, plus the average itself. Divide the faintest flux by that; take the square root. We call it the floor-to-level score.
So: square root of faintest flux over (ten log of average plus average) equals 0.795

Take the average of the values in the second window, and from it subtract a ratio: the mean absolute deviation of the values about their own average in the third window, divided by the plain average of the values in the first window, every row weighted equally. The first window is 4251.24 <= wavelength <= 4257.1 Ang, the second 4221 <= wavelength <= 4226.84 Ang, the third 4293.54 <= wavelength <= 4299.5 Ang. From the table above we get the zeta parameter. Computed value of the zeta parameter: 23.3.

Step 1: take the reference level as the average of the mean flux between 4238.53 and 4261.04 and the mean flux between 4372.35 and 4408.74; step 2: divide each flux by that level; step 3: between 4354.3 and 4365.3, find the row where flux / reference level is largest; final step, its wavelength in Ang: 4364.81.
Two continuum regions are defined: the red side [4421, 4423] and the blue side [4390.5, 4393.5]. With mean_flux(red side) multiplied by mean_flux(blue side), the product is 622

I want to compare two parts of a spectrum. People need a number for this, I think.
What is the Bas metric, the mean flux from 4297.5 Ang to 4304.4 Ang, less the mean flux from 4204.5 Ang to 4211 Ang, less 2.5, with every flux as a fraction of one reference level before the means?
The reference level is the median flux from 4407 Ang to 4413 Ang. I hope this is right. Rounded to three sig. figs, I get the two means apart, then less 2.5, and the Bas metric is -2.39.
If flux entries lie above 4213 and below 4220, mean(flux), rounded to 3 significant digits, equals 23.9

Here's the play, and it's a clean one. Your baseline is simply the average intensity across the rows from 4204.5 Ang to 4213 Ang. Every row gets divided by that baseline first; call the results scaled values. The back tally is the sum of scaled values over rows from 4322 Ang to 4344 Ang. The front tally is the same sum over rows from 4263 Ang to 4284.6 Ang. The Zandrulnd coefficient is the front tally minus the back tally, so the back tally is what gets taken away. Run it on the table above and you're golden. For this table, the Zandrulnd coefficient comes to 0.8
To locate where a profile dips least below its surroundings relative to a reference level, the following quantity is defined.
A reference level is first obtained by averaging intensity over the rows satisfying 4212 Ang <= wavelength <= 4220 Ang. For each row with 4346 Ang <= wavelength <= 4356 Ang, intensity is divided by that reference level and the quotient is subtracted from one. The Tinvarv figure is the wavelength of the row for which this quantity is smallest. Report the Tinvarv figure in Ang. 4350.76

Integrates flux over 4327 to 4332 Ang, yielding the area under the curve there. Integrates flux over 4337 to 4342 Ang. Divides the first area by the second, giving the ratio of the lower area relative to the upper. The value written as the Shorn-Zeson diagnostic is 0.79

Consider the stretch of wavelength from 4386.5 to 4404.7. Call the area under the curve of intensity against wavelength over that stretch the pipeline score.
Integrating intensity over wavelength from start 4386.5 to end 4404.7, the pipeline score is 437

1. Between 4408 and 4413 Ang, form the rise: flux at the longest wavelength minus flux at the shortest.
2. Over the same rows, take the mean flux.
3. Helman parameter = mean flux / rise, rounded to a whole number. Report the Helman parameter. 20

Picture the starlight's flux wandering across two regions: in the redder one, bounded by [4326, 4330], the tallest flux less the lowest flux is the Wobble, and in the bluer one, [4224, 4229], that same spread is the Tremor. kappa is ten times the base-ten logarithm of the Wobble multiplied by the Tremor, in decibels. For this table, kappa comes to 12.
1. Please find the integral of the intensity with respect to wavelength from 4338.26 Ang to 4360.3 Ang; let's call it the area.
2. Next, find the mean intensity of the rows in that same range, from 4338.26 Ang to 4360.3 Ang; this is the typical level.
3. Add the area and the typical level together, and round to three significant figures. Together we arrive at 578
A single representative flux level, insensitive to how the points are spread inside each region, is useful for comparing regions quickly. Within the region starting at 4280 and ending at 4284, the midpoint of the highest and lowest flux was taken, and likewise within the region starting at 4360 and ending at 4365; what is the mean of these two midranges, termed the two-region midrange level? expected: 24.2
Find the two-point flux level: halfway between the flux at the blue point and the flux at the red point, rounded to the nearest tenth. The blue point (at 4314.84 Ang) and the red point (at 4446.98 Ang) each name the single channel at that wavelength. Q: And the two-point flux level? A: 26.2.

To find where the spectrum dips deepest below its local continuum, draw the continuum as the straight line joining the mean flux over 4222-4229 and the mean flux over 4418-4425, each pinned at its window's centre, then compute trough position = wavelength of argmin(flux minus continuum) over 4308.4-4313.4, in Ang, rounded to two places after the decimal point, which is 4312.86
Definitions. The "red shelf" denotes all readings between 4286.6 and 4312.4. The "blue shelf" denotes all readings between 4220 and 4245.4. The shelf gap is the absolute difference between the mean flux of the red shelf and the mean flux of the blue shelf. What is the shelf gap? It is 0.57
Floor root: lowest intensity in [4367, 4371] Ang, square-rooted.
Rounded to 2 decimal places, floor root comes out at 4.77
